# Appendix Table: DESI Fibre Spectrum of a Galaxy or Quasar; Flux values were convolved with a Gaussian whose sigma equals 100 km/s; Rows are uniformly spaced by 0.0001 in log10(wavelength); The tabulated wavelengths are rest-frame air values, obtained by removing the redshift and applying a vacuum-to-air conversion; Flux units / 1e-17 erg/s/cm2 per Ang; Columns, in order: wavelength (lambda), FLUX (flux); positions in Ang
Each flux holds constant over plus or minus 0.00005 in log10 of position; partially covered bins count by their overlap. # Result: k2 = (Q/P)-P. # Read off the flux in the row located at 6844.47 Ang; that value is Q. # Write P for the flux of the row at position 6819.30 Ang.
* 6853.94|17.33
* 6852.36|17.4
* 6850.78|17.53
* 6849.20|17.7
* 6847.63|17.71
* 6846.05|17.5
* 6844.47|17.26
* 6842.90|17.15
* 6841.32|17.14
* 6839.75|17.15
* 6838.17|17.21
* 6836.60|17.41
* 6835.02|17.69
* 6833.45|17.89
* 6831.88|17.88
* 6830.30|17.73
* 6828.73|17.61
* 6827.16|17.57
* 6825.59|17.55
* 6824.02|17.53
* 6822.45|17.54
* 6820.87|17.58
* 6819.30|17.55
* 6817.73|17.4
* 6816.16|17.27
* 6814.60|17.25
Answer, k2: -16.6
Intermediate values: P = 17.55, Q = 17.26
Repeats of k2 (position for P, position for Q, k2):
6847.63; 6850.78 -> -16.7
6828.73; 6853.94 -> -16.6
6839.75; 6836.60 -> -16.1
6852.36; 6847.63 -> -16.4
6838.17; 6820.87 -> -16.2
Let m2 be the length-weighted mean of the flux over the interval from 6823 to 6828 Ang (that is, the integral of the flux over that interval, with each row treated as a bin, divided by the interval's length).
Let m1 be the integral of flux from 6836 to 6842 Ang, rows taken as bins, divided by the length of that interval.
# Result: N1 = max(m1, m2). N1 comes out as 17.6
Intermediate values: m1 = 17.24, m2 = 17.6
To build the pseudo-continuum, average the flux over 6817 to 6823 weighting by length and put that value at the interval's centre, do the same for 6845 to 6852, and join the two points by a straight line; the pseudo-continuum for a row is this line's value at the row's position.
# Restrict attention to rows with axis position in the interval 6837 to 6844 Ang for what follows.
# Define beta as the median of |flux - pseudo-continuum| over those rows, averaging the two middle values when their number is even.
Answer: 0.40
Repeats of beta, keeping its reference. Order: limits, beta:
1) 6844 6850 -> 0.13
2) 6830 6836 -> 0.28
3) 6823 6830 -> 0.05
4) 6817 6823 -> 0.07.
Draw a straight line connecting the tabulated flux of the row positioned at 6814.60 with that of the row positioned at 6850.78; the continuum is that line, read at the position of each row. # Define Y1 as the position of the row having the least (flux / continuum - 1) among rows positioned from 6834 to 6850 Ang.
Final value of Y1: 6842.90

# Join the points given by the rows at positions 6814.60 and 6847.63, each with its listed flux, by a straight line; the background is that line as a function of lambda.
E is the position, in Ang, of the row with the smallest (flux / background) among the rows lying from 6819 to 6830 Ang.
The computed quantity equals 6827.16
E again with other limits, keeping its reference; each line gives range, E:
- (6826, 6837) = 6836.60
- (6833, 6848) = 6842.90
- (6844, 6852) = 6844.47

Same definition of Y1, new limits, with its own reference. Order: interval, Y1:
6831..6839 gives 6838.17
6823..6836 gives 6824.02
